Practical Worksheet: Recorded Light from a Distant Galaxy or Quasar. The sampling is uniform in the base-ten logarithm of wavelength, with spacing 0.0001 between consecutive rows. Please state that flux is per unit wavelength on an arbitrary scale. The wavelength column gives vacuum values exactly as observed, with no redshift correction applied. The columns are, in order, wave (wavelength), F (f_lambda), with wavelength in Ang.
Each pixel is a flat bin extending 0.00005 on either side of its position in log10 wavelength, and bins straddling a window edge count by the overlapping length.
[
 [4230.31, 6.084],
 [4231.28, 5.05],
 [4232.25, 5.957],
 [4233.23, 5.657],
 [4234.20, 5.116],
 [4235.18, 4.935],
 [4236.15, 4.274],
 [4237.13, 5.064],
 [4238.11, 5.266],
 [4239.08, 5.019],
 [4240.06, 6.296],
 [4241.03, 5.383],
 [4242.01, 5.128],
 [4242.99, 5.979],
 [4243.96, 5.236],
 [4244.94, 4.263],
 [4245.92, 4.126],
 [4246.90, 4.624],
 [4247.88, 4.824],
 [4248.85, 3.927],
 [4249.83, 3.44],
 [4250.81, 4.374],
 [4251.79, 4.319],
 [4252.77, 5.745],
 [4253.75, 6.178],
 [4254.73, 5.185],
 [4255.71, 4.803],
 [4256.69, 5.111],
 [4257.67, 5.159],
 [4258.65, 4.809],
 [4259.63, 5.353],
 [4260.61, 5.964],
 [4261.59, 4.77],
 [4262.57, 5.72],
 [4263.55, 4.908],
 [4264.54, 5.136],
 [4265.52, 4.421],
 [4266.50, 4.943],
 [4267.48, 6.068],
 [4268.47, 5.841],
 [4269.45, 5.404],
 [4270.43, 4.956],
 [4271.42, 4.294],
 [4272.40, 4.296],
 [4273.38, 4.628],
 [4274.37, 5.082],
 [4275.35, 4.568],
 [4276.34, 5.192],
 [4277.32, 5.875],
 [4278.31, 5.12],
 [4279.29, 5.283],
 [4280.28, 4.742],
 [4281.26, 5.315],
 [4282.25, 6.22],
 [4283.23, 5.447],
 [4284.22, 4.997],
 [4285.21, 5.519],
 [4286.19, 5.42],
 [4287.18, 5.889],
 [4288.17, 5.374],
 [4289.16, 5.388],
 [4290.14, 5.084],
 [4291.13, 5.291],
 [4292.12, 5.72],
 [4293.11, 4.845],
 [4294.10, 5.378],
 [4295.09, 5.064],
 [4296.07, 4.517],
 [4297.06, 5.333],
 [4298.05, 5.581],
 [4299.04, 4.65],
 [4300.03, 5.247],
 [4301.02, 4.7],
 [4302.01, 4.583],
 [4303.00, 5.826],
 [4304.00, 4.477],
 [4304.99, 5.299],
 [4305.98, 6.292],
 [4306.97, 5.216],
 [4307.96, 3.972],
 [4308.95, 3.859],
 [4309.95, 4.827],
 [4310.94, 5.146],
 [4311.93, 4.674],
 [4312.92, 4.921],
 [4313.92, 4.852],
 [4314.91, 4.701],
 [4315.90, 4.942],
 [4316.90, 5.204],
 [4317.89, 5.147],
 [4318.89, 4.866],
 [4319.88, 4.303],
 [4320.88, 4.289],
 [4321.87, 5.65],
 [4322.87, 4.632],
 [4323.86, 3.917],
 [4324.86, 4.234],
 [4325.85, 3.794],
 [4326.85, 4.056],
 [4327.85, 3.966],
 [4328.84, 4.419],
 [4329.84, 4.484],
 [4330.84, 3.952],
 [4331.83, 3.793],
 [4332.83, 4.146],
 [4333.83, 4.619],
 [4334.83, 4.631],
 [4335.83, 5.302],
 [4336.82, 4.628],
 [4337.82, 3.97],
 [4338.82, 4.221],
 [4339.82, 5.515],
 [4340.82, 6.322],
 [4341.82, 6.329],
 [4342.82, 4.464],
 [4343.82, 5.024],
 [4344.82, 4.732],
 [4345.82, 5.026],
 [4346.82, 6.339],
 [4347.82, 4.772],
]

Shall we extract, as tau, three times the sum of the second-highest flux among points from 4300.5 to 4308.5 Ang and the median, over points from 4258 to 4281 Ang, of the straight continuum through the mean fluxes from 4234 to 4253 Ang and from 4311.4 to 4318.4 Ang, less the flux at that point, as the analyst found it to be 16.9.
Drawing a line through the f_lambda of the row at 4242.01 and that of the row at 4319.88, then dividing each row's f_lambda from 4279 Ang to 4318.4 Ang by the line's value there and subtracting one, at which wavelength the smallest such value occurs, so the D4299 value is 4308.95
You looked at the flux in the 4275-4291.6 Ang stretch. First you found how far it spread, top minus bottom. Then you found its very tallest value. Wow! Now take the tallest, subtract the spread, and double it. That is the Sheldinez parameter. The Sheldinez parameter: 9.14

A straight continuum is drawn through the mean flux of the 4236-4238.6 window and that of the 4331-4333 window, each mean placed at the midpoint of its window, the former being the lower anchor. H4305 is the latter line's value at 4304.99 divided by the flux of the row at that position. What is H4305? 0.80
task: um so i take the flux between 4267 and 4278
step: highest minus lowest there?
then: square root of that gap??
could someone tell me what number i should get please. 1.33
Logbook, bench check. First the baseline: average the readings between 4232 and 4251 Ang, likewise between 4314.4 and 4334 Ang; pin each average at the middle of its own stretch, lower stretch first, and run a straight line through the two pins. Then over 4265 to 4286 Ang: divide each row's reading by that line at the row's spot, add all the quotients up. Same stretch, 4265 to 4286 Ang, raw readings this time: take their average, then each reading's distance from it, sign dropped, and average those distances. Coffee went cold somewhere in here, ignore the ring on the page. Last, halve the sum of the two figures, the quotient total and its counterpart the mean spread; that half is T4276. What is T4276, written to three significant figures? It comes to 11.6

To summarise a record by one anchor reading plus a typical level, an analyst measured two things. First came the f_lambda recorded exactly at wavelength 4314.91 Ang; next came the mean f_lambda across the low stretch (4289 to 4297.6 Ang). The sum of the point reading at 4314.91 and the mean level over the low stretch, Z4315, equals 9.88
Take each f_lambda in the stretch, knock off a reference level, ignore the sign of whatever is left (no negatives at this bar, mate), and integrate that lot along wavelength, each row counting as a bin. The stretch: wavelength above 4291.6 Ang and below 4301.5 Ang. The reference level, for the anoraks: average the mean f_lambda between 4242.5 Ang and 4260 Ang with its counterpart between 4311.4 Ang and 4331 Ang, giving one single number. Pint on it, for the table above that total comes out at 4.4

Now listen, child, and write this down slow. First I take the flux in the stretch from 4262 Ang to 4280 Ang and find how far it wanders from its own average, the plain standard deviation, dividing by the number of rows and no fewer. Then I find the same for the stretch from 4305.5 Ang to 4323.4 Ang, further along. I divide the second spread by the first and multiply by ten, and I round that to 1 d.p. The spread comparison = 10.7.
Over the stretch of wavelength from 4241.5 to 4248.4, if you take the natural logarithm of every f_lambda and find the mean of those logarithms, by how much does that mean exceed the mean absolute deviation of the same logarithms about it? 1.48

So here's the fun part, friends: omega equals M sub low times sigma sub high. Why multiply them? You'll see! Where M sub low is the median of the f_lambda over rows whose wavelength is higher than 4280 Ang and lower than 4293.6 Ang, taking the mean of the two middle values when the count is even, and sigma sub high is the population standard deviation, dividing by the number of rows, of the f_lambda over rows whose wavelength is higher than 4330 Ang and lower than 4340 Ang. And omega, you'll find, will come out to 2.9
